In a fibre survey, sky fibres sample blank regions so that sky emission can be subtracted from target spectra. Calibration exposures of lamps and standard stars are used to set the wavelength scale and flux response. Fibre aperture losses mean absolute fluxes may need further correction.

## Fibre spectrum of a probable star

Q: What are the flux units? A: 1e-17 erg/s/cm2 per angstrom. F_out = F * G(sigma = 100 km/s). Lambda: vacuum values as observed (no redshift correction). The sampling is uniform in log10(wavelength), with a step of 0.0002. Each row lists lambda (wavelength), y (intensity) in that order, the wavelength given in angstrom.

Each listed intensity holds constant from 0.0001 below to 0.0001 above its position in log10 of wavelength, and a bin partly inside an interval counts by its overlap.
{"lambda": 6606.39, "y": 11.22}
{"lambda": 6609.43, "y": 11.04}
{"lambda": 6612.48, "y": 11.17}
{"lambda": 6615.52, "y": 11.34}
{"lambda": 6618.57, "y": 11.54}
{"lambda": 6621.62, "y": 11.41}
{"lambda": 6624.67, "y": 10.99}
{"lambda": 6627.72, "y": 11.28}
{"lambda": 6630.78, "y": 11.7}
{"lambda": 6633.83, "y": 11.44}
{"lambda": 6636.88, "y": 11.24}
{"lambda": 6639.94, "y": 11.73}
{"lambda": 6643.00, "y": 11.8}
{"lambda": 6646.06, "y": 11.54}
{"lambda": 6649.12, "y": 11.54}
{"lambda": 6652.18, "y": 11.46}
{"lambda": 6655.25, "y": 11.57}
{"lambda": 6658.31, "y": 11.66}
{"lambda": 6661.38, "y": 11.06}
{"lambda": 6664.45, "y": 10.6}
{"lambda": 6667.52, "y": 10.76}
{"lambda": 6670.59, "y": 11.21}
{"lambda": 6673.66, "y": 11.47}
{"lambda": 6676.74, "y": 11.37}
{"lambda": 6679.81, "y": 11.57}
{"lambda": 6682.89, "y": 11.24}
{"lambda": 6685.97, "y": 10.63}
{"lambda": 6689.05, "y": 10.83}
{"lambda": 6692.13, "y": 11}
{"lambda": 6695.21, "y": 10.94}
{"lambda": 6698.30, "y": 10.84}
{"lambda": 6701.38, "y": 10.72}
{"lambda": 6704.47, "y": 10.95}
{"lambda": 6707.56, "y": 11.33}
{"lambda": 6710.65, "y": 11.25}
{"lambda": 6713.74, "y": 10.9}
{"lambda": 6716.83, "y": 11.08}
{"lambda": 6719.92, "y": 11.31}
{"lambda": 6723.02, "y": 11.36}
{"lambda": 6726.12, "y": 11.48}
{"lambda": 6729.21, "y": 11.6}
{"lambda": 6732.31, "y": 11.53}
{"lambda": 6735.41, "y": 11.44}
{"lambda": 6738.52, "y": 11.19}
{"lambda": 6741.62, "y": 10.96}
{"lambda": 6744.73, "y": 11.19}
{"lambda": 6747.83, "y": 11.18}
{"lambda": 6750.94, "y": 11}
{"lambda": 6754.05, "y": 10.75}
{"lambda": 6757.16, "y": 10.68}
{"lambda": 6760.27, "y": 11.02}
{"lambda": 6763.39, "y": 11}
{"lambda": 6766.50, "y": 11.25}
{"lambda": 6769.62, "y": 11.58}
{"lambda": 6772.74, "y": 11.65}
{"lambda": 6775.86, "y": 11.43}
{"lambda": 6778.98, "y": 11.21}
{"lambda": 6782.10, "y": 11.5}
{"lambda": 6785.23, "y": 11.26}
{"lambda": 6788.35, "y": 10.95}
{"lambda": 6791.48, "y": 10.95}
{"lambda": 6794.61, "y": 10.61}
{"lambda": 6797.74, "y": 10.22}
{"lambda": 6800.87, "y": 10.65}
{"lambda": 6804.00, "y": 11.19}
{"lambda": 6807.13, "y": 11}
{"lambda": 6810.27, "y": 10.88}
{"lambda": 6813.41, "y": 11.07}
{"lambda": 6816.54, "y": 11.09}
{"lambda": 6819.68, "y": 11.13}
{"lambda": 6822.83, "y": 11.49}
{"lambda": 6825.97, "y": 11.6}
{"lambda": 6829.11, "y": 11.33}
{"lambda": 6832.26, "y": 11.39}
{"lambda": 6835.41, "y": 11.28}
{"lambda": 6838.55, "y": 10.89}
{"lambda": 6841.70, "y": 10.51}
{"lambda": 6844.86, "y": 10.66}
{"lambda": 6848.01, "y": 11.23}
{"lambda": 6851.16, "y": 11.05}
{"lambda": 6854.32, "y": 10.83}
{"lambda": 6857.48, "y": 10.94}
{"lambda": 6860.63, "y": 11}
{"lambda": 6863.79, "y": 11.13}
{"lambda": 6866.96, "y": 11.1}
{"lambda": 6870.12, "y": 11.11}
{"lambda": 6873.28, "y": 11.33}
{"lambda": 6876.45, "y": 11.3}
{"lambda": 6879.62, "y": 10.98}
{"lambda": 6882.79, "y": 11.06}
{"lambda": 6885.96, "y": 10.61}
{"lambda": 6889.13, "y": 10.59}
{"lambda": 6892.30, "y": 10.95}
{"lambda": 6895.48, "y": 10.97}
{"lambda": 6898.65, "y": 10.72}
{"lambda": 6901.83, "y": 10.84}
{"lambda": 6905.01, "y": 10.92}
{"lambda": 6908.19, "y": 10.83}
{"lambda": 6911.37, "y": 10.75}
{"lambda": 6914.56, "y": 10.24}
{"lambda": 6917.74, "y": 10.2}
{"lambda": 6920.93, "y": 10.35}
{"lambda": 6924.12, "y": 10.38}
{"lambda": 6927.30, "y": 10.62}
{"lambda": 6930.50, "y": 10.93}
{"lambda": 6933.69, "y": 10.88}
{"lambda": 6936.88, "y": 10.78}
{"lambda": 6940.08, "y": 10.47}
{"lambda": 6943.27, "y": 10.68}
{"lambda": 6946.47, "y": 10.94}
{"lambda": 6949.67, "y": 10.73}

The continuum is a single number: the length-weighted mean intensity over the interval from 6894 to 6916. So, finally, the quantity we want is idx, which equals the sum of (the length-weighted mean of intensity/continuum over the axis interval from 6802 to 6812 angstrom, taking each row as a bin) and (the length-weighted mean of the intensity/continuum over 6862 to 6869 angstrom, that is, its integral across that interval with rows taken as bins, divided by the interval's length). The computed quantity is 2.06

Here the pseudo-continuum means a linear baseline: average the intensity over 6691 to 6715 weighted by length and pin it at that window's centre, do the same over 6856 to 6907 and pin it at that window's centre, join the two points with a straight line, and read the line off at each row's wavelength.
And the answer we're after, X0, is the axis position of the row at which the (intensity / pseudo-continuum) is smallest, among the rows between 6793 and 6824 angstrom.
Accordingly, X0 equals 6797.74 angstrom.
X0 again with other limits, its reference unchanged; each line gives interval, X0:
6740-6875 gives 6797.74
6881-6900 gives 6889.13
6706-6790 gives 6757.16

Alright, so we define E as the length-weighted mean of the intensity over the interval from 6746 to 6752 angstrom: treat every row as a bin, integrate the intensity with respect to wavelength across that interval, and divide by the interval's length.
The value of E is 11.1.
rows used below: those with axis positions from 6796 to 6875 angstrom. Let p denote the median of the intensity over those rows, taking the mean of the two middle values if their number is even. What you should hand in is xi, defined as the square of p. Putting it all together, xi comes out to 123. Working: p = 11.1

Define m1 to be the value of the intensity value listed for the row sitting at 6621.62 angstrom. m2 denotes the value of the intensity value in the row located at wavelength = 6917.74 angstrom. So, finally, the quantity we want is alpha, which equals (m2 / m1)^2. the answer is 0.80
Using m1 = 11.41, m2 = 10.2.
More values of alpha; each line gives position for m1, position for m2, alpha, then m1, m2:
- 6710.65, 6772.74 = 1.07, 11.25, 11.65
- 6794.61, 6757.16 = 1.01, 10.61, 10.68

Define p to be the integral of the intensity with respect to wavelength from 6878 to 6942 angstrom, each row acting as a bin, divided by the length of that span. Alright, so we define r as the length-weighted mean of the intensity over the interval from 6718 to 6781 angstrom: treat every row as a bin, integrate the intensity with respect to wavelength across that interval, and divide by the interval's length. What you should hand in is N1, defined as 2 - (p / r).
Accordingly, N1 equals 1.05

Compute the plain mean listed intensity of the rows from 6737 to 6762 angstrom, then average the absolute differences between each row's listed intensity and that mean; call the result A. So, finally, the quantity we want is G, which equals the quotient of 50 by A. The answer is 334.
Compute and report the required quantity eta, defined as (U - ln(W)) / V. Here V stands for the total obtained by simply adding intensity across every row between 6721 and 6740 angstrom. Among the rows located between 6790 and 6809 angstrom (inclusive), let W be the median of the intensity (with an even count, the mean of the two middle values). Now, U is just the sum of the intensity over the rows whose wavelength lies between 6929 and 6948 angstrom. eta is 0.91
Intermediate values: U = 64.7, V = 69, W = 10.8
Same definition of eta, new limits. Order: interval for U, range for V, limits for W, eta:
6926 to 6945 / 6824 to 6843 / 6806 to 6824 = 0.92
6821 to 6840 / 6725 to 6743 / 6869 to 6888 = 0.96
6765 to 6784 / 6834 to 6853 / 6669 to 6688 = 1.01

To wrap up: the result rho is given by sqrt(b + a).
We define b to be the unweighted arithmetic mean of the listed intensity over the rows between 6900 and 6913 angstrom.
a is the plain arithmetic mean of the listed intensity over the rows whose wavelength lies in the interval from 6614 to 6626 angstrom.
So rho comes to 4.71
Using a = 11.3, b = 10.8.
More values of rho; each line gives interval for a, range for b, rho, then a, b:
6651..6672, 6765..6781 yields 4.76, 11.2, 11.4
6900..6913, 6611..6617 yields 4.70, 10.8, 11.3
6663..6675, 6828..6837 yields 4.73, 11.0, 11.3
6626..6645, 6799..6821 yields 4.75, 11.5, 11.0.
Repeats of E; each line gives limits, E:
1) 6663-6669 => 10.7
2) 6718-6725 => 11.3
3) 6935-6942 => 10.6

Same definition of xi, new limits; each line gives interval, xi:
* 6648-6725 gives 126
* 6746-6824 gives 123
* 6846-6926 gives 120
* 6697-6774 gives 125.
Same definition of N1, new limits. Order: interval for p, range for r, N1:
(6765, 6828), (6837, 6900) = 0.98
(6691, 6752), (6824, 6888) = 0.99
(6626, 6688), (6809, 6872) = 0.98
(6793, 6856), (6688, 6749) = 1.01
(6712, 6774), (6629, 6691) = 1.01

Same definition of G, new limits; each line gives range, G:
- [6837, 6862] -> 300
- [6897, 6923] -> 194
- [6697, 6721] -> 256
